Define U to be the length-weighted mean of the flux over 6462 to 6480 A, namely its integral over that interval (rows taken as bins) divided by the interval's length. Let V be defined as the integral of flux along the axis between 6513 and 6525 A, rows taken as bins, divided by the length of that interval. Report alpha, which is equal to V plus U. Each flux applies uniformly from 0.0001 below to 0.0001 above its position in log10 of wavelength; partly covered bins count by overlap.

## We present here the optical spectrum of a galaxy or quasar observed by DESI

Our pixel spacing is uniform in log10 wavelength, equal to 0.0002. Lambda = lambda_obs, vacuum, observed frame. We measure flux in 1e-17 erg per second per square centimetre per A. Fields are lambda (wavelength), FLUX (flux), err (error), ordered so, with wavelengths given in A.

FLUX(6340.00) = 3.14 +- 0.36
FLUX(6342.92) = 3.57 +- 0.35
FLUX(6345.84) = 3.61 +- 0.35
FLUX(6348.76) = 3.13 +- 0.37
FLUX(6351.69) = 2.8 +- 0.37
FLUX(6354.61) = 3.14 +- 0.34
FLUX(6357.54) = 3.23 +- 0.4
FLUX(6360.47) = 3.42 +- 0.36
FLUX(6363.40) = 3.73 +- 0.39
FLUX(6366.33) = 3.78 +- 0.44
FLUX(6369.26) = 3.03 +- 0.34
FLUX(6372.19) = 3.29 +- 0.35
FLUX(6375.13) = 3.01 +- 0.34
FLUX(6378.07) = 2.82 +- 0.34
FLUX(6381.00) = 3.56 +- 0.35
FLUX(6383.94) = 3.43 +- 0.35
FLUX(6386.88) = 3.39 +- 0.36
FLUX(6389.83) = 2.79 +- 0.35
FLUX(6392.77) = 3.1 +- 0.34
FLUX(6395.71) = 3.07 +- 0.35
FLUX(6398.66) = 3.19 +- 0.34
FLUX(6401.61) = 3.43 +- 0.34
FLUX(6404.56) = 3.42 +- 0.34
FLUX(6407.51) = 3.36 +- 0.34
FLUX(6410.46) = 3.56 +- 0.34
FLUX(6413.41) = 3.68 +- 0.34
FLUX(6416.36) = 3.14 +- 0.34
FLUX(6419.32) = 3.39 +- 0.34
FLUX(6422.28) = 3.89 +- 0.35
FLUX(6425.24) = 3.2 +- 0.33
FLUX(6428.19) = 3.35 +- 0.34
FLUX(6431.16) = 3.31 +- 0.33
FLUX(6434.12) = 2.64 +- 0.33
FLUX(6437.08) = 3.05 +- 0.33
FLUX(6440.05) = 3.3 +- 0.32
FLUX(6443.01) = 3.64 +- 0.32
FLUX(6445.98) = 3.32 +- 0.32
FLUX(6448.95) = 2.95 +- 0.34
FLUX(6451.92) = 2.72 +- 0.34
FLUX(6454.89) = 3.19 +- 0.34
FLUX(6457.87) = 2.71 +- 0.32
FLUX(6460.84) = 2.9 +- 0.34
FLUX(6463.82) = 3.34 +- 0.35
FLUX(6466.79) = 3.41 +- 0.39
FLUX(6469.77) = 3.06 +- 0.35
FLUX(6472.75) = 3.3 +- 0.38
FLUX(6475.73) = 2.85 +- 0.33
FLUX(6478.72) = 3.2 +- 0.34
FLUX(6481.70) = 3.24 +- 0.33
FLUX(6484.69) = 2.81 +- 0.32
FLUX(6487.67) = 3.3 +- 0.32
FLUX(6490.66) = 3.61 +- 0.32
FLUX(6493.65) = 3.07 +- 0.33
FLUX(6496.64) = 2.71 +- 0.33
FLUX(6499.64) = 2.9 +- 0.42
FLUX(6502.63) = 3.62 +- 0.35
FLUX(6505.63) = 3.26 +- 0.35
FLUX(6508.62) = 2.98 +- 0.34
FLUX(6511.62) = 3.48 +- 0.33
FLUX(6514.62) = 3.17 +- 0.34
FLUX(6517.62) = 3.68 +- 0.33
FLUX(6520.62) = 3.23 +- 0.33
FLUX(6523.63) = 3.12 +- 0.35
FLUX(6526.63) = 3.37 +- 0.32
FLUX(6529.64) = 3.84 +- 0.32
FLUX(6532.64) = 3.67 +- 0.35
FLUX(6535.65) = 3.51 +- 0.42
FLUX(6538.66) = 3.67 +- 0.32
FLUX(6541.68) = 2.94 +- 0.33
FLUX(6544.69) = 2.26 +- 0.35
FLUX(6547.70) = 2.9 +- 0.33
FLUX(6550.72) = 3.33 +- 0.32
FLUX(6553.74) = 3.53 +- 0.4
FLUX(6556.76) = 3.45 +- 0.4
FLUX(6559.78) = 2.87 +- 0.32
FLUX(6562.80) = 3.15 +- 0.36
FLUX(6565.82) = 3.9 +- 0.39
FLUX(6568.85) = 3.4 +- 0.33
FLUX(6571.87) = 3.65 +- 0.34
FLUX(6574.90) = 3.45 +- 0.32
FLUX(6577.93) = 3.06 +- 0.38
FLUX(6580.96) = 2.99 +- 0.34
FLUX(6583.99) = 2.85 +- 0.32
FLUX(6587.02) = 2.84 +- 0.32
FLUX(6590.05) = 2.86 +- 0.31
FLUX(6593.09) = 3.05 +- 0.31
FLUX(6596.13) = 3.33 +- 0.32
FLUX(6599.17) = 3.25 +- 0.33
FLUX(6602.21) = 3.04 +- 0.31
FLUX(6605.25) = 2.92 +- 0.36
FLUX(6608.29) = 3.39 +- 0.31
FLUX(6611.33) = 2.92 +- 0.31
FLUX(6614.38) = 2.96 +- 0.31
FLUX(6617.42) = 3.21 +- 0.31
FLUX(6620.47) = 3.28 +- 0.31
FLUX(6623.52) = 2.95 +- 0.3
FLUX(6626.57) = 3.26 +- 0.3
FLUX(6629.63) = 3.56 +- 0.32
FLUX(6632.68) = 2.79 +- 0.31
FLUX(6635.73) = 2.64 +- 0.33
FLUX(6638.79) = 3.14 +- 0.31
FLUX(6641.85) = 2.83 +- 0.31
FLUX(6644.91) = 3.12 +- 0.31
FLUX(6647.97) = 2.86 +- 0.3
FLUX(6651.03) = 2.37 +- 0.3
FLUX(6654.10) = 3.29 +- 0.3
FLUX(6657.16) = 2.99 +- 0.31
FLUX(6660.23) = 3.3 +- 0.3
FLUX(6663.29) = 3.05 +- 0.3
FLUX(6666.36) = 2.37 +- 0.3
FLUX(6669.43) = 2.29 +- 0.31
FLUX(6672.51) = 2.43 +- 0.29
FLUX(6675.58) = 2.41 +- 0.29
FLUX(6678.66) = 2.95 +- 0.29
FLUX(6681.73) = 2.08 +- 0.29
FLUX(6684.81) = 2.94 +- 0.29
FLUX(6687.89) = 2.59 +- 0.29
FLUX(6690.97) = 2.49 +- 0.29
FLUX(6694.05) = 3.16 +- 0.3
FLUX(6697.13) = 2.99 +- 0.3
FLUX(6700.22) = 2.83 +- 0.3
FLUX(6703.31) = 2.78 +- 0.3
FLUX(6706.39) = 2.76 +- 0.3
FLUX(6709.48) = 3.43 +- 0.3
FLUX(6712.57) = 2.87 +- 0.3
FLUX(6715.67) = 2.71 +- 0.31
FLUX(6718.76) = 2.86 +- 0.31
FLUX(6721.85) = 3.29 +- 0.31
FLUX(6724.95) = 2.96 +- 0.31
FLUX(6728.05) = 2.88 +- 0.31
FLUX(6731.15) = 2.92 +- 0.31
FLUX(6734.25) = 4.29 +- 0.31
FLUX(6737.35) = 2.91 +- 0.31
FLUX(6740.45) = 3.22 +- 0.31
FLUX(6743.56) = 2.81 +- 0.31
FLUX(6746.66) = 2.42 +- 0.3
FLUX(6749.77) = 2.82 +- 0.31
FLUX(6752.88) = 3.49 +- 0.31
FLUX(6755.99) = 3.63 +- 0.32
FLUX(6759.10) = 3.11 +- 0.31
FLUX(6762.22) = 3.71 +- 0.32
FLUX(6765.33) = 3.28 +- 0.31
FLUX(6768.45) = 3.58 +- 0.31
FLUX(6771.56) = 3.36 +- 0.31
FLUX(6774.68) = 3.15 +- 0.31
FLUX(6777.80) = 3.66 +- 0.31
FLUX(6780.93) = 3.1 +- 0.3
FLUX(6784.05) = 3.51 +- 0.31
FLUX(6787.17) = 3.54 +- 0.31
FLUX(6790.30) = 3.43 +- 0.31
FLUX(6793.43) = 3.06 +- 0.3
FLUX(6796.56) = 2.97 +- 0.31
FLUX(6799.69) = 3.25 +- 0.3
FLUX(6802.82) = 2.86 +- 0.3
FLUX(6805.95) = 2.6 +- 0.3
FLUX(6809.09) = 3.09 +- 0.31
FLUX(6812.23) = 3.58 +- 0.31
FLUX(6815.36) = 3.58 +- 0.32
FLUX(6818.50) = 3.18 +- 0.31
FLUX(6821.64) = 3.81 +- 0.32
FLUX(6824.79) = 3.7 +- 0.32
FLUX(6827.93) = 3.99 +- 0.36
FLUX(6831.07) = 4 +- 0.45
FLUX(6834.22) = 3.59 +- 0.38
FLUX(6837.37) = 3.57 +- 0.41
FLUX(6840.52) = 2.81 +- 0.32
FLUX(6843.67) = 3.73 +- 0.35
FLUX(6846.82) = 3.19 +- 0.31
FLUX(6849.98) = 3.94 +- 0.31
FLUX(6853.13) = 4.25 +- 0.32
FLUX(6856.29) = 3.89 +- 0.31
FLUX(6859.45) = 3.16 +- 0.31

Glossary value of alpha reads 6.5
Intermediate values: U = 3.19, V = 3.30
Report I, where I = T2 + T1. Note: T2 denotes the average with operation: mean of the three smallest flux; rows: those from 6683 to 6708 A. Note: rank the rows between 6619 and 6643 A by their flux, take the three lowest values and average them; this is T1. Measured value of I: 5.37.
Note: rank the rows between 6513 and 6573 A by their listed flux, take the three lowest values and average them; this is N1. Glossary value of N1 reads 2.68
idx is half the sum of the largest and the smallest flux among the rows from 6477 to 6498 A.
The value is 3.16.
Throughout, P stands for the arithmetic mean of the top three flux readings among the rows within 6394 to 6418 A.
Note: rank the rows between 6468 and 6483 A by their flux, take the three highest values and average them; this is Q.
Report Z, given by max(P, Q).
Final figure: 3.6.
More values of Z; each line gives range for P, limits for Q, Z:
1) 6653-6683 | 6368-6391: 3.5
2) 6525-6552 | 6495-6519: 3.7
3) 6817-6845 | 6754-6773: 3.9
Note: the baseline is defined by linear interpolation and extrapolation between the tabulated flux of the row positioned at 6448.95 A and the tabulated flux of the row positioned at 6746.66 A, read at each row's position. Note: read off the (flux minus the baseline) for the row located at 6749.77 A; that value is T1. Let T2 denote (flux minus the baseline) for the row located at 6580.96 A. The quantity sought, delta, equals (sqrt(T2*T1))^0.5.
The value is 0.58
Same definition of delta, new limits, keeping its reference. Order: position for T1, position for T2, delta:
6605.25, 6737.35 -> 0.59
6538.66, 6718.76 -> 0.77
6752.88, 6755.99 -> 1.07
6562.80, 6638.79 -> 0.68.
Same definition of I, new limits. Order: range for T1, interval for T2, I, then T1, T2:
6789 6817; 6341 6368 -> 5.83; 2.81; 3.02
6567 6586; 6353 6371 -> 6.10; 2.97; 3.13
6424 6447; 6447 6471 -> 5.74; 2.96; 2.78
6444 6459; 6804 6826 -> 5.75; 2.79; 2.96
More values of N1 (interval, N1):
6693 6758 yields 2.63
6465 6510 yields 2.79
